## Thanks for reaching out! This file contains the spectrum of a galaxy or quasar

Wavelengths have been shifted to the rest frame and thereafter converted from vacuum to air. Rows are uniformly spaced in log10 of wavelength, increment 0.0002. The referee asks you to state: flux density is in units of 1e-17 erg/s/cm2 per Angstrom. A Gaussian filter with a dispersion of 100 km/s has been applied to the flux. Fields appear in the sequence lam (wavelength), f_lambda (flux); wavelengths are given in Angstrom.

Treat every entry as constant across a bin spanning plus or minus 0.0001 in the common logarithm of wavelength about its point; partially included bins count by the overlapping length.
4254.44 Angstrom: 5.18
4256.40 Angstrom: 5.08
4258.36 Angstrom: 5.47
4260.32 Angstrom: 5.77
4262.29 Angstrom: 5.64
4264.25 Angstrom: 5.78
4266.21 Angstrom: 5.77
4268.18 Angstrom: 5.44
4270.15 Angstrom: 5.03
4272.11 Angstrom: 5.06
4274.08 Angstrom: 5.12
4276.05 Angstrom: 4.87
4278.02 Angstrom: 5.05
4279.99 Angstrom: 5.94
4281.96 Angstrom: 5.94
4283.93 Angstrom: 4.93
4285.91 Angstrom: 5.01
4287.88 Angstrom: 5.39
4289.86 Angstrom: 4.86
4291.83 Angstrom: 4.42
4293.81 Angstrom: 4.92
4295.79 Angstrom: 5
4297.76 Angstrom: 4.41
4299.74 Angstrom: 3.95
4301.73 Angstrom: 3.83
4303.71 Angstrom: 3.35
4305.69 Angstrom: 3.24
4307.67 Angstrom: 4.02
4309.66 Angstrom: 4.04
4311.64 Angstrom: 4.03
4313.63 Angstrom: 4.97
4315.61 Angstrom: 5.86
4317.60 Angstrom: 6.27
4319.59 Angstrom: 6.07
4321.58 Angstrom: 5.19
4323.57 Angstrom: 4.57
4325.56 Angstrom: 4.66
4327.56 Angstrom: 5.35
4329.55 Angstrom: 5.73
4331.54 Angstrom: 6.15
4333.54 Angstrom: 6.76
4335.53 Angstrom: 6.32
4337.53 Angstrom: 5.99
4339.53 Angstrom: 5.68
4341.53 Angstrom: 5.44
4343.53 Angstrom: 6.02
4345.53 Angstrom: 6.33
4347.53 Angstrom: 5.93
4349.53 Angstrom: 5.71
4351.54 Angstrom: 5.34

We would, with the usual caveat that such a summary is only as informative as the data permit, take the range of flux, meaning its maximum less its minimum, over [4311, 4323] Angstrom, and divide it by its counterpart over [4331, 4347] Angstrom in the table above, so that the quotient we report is 1.7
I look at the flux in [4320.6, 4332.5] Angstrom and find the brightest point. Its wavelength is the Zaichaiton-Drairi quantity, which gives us 4331.54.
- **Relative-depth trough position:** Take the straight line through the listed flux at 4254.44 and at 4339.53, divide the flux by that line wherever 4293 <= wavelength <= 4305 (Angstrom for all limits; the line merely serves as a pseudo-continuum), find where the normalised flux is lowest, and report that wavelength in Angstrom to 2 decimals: 4303.71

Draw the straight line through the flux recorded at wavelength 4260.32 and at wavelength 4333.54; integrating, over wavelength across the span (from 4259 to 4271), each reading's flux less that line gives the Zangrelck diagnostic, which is -3.1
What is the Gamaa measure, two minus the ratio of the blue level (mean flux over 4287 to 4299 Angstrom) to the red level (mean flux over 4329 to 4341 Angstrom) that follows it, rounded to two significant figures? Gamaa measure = 1.2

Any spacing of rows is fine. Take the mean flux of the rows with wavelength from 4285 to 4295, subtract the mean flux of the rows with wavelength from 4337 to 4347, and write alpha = -1.0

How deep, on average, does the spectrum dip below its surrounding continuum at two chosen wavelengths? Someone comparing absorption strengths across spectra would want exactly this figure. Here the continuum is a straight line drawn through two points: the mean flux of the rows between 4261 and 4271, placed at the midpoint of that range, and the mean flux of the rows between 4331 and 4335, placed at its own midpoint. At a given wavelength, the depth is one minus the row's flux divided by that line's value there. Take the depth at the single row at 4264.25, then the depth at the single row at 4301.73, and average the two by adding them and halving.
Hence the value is 0.16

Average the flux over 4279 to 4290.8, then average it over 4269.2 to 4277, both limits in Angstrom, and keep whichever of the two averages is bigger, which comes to 5.3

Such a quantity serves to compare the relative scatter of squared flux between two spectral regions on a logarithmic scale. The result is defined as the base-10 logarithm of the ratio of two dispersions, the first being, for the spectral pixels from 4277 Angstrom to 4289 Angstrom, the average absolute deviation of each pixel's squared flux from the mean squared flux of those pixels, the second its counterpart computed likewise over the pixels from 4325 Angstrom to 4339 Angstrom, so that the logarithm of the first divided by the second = -0.2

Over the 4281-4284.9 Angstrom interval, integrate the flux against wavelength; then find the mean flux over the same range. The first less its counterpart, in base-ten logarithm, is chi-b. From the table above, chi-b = 1.20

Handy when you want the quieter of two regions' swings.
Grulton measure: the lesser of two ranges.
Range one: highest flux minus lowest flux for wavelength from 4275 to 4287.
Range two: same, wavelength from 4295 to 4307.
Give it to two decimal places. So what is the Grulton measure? 1.07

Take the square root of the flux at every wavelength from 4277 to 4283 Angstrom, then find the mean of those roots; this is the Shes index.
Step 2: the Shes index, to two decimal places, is 2.37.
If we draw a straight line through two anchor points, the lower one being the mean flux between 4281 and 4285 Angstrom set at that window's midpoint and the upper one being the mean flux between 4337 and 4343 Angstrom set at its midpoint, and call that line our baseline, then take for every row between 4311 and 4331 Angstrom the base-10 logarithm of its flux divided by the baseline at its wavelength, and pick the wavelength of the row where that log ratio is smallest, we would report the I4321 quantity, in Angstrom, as 4311.64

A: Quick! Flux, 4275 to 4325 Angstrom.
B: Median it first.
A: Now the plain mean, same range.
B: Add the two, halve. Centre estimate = 4.9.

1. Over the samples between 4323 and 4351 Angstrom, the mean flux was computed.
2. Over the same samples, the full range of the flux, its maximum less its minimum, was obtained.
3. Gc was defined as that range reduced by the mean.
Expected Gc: -3.6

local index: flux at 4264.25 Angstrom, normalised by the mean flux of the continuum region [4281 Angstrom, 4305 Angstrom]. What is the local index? 1.2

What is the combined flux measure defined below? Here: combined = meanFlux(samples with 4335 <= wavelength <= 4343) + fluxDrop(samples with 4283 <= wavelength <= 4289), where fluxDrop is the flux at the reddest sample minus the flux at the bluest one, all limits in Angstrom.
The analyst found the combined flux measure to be 6.3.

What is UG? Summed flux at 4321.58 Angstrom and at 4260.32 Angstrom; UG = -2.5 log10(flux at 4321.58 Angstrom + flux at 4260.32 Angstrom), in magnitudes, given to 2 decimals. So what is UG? -2.60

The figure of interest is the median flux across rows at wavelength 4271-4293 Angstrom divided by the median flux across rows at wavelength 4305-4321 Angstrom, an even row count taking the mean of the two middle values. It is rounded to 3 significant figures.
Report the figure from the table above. 1.12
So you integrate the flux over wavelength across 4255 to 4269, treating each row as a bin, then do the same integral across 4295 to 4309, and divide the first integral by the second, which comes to 1.4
